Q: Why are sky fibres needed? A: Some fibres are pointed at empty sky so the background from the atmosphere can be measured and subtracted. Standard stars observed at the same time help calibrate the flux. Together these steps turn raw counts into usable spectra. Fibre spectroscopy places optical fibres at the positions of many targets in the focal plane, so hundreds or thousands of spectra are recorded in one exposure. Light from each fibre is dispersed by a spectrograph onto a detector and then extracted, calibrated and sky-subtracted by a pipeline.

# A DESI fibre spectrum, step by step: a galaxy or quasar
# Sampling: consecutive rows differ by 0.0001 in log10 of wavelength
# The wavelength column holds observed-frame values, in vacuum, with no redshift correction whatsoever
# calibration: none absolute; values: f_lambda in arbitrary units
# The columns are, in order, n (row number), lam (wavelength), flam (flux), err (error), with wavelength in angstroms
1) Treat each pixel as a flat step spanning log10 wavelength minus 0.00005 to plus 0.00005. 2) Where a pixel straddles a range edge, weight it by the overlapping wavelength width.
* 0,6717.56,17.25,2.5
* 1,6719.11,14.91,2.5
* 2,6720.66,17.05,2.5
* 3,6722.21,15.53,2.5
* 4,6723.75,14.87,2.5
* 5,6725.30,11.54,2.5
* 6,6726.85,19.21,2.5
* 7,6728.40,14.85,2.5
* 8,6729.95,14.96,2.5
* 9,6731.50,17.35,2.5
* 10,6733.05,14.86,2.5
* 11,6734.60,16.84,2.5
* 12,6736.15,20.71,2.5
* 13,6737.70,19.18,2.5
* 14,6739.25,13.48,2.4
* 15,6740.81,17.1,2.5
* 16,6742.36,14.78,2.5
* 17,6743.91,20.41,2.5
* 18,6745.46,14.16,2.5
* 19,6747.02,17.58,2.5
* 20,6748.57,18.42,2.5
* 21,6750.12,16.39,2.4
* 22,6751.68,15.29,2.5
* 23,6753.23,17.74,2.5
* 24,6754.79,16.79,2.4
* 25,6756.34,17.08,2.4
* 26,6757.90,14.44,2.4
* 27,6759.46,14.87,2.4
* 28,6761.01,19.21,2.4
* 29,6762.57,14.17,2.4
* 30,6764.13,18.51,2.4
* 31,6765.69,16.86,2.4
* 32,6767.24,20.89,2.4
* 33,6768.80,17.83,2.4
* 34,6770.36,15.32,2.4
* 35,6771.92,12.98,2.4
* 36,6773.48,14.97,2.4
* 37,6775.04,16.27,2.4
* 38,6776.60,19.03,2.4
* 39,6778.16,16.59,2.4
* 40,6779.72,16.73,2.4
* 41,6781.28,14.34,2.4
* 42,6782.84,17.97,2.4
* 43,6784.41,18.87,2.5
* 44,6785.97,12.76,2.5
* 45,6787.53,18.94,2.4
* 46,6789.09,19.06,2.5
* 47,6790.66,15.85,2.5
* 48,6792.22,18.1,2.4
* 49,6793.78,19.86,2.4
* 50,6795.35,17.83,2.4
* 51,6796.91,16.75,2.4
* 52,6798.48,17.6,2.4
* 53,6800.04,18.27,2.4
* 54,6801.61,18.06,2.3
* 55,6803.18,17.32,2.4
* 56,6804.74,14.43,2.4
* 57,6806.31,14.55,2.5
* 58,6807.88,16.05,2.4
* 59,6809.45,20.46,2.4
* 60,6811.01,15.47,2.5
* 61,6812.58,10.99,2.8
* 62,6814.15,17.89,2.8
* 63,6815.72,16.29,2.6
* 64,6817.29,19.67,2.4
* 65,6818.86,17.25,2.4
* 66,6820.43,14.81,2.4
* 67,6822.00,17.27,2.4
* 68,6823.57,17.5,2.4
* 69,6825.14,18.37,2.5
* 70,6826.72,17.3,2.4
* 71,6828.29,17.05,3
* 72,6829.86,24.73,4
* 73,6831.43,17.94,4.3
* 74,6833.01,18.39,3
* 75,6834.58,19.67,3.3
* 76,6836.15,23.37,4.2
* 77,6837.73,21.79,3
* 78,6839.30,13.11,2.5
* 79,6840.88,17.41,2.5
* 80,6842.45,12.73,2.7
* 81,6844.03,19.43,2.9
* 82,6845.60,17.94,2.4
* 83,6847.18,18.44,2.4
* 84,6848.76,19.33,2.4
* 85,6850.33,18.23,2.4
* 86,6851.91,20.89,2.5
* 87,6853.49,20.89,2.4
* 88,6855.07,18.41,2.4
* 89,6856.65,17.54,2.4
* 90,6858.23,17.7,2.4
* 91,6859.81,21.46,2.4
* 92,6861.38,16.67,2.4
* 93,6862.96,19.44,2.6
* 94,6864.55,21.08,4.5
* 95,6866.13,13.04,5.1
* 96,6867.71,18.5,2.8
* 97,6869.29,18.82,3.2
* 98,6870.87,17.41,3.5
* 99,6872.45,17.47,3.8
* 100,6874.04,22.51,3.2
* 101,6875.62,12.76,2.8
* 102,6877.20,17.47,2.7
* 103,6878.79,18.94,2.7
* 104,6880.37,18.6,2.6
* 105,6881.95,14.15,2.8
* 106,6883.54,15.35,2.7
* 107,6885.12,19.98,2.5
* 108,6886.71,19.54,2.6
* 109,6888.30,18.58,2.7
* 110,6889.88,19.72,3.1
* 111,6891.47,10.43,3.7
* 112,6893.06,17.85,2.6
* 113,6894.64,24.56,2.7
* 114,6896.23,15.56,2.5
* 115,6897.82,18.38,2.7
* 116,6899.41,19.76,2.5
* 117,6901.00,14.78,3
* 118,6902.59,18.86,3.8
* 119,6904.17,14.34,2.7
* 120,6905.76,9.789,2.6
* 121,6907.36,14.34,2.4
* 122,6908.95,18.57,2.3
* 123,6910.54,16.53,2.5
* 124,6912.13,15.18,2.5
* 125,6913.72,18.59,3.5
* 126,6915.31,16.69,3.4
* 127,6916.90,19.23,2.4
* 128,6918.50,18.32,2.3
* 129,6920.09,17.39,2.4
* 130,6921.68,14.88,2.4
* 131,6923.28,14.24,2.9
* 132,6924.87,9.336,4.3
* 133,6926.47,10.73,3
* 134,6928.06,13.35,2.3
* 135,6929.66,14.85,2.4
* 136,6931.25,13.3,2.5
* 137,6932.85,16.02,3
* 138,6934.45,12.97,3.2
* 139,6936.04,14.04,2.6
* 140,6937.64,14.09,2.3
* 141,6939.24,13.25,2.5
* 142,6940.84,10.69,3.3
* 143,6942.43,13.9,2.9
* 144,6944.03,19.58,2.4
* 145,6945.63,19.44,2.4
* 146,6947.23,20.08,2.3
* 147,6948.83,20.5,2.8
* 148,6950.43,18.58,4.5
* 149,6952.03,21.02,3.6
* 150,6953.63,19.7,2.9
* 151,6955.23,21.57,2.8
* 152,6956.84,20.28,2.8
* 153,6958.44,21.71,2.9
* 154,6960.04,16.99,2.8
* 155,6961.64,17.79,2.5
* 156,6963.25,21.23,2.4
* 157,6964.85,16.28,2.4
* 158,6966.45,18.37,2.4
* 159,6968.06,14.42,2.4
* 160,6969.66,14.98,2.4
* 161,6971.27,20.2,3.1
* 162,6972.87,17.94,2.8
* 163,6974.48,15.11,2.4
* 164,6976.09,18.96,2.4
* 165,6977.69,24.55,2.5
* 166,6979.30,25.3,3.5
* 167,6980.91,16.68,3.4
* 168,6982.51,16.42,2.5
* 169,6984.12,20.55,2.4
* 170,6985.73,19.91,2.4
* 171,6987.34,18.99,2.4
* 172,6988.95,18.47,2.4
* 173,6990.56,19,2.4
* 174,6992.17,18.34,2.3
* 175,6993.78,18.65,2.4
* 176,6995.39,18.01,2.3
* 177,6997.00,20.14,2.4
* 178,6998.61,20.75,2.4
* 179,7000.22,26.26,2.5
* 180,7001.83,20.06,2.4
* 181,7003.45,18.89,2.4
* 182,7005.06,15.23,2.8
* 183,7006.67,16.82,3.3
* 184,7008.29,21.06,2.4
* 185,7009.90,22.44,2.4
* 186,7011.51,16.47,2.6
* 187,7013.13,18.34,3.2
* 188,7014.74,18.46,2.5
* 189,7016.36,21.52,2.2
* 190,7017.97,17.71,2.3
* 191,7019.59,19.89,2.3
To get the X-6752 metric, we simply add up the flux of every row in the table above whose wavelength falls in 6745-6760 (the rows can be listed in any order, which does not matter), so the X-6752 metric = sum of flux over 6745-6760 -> 163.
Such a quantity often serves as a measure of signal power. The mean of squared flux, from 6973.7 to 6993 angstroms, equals 383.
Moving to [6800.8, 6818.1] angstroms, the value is 278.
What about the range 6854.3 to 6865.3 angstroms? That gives 360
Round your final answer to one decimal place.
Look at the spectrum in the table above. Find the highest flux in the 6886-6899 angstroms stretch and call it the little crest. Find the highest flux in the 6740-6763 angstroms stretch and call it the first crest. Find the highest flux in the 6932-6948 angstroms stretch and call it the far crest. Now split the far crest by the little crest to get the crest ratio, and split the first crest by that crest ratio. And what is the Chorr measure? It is 25.0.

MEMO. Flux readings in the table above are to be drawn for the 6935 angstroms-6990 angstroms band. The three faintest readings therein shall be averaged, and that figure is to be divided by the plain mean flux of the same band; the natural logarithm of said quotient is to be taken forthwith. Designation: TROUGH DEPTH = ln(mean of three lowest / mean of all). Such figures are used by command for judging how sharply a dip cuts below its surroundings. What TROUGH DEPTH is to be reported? -0.37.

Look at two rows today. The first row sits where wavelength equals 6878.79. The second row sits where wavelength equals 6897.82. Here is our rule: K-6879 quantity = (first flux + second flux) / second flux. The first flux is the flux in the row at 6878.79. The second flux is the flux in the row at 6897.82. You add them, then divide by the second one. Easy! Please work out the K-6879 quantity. 2.03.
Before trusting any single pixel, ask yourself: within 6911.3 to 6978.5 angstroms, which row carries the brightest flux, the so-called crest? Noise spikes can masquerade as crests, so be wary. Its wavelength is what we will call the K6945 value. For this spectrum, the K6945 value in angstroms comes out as 6977.69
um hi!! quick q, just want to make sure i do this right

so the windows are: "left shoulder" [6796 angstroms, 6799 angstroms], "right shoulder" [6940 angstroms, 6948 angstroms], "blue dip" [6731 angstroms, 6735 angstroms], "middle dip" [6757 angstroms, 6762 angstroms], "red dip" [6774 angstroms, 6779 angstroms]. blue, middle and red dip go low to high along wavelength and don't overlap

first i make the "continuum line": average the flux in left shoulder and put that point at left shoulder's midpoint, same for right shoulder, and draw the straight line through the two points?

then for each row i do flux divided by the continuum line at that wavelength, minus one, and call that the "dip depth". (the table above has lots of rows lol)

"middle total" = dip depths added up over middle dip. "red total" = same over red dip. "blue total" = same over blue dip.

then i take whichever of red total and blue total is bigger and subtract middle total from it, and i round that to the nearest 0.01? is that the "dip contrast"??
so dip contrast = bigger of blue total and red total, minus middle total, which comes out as 0.20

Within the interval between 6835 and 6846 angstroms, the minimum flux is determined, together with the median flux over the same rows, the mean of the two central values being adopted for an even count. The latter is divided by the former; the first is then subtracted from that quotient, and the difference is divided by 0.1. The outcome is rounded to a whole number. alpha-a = -113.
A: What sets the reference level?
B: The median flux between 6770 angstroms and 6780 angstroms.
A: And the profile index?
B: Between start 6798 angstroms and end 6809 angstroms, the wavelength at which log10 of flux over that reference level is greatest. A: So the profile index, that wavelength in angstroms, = 6800.04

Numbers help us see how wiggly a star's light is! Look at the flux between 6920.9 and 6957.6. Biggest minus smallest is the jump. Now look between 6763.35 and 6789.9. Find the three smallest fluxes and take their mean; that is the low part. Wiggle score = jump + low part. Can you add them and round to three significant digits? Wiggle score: 25.6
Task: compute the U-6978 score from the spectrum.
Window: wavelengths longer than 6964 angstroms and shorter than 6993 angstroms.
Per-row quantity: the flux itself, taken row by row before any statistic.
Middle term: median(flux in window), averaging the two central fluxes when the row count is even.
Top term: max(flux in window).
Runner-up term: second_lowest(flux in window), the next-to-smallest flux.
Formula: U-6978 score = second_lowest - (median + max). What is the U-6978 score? -28.7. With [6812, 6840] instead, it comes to -29.3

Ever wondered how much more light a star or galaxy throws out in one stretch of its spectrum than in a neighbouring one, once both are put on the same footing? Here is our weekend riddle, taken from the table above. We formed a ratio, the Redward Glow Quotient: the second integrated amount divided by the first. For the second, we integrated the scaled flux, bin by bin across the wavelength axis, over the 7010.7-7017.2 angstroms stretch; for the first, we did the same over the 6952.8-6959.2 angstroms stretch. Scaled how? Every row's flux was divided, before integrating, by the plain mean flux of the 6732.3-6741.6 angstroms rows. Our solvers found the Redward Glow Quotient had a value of 0.91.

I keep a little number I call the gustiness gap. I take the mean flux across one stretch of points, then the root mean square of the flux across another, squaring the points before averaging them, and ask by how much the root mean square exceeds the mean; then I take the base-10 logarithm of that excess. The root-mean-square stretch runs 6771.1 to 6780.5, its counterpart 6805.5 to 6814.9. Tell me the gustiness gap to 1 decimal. -0.5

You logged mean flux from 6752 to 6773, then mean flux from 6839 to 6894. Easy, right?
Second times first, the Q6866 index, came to 296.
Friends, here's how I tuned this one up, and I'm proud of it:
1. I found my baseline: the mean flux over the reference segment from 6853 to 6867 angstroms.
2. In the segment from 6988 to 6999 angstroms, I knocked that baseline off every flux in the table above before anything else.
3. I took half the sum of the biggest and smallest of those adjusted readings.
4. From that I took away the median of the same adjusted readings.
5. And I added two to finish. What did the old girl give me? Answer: 2.7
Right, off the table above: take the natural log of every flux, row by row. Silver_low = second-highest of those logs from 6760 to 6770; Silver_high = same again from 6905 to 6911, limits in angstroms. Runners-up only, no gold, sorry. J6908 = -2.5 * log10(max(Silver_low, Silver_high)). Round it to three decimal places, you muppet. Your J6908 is -1.177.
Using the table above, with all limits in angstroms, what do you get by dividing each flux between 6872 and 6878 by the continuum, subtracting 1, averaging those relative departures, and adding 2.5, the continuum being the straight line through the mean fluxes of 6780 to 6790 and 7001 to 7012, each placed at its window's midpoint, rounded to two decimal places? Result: 2.49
